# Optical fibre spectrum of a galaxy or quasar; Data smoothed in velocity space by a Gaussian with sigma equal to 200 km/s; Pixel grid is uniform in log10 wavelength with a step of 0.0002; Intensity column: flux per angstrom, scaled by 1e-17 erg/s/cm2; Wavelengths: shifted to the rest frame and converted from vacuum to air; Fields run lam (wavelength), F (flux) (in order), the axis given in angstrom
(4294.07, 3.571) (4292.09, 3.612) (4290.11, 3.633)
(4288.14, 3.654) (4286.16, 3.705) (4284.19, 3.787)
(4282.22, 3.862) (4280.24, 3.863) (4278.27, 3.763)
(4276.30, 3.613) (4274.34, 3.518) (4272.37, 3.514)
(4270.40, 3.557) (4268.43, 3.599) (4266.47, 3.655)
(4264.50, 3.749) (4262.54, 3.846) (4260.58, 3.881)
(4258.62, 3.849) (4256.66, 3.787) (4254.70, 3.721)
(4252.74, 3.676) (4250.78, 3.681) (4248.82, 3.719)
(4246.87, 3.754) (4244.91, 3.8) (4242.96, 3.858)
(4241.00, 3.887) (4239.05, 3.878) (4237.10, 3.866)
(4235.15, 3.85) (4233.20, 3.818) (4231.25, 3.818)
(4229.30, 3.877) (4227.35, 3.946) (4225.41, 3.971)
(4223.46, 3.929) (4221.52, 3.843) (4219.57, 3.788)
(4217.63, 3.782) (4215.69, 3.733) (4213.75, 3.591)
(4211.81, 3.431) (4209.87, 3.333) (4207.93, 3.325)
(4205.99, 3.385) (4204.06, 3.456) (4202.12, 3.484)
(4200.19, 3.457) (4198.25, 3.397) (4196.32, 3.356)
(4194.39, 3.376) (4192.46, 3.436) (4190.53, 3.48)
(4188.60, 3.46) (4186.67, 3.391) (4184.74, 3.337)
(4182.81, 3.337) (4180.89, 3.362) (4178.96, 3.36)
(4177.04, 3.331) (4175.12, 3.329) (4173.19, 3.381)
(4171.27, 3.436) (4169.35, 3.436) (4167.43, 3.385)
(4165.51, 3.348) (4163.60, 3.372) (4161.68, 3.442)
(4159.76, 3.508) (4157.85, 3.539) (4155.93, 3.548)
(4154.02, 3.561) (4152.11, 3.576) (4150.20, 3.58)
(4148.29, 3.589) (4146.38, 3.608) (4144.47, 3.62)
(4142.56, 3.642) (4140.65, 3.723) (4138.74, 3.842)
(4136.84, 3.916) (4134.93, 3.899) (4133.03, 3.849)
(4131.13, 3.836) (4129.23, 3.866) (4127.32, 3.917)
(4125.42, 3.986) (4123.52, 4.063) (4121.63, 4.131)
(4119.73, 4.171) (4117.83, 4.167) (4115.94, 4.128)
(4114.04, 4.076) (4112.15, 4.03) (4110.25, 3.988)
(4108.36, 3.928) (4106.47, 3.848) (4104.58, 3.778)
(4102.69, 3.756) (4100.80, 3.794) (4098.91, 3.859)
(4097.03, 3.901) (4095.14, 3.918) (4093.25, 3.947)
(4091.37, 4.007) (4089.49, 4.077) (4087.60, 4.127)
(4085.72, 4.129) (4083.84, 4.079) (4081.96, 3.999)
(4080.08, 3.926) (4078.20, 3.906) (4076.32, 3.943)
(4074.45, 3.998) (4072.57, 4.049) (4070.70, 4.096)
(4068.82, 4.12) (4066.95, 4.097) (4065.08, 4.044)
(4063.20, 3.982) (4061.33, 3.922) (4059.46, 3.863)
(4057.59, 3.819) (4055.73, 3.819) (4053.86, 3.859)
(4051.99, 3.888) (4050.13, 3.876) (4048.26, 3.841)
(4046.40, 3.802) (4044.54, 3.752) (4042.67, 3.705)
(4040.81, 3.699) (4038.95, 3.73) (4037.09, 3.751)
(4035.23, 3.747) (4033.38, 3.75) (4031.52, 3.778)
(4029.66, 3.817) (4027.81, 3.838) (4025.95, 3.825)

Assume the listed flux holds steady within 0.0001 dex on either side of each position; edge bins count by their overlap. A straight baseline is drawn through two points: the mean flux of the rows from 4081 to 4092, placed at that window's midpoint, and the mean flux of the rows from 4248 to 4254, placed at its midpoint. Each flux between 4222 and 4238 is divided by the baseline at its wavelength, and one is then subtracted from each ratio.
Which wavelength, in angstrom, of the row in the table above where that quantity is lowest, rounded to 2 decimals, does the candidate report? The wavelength 4231.25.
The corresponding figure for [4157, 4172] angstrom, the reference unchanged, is 4165.51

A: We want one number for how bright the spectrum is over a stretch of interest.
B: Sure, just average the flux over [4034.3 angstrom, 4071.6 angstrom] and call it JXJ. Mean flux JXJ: 3.87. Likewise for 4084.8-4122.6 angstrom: 3.99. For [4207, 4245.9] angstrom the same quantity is 3.77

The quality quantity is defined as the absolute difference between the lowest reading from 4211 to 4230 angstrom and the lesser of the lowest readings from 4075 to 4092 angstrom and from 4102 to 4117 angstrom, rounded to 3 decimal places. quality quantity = 0.325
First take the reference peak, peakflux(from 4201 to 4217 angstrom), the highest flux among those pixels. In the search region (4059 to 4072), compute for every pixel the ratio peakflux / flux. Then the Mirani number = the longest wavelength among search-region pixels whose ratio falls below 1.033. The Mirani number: 4070.70 angstrom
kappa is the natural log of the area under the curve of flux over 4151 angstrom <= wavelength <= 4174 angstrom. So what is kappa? 4.38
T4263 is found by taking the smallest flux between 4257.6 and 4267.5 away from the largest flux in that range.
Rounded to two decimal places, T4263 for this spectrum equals 0.23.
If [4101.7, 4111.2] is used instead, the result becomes 0.23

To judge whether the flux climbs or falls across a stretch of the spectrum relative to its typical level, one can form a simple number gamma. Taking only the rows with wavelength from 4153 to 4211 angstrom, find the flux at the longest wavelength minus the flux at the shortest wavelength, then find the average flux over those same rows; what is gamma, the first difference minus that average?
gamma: -3.64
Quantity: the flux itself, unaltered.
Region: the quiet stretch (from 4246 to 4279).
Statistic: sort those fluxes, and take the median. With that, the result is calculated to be 3.7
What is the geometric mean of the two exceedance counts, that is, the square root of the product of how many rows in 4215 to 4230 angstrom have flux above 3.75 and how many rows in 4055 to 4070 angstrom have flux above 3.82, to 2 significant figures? 6.5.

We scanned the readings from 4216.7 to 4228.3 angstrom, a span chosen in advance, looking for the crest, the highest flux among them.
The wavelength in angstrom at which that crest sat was 4225.41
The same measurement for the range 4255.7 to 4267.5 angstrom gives 4260.58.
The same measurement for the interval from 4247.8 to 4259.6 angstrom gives 4258.62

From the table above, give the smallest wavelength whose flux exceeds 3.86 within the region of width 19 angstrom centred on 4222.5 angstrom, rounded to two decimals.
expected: 4223.46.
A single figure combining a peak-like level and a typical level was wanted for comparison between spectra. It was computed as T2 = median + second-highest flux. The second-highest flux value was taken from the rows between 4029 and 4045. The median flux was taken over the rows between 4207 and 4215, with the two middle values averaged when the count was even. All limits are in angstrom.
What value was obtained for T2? 7.2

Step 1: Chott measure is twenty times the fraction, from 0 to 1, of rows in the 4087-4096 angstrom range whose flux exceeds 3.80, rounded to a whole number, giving 20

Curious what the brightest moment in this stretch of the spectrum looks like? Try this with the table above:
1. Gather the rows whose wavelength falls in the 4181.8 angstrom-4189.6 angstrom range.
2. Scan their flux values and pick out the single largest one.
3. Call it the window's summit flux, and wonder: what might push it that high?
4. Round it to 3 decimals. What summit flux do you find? 3.460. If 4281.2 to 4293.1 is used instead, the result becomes 3.862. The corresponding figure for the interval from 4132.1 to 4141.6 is 3.916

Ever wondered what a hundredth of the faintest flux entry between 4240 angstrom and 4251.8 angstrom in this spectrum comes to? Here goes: 0.0368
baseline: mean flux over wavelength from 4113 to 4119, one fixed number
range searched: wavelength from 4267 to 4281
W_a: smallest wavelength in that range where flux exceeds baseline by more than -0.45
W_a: 4278.27 angstrom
